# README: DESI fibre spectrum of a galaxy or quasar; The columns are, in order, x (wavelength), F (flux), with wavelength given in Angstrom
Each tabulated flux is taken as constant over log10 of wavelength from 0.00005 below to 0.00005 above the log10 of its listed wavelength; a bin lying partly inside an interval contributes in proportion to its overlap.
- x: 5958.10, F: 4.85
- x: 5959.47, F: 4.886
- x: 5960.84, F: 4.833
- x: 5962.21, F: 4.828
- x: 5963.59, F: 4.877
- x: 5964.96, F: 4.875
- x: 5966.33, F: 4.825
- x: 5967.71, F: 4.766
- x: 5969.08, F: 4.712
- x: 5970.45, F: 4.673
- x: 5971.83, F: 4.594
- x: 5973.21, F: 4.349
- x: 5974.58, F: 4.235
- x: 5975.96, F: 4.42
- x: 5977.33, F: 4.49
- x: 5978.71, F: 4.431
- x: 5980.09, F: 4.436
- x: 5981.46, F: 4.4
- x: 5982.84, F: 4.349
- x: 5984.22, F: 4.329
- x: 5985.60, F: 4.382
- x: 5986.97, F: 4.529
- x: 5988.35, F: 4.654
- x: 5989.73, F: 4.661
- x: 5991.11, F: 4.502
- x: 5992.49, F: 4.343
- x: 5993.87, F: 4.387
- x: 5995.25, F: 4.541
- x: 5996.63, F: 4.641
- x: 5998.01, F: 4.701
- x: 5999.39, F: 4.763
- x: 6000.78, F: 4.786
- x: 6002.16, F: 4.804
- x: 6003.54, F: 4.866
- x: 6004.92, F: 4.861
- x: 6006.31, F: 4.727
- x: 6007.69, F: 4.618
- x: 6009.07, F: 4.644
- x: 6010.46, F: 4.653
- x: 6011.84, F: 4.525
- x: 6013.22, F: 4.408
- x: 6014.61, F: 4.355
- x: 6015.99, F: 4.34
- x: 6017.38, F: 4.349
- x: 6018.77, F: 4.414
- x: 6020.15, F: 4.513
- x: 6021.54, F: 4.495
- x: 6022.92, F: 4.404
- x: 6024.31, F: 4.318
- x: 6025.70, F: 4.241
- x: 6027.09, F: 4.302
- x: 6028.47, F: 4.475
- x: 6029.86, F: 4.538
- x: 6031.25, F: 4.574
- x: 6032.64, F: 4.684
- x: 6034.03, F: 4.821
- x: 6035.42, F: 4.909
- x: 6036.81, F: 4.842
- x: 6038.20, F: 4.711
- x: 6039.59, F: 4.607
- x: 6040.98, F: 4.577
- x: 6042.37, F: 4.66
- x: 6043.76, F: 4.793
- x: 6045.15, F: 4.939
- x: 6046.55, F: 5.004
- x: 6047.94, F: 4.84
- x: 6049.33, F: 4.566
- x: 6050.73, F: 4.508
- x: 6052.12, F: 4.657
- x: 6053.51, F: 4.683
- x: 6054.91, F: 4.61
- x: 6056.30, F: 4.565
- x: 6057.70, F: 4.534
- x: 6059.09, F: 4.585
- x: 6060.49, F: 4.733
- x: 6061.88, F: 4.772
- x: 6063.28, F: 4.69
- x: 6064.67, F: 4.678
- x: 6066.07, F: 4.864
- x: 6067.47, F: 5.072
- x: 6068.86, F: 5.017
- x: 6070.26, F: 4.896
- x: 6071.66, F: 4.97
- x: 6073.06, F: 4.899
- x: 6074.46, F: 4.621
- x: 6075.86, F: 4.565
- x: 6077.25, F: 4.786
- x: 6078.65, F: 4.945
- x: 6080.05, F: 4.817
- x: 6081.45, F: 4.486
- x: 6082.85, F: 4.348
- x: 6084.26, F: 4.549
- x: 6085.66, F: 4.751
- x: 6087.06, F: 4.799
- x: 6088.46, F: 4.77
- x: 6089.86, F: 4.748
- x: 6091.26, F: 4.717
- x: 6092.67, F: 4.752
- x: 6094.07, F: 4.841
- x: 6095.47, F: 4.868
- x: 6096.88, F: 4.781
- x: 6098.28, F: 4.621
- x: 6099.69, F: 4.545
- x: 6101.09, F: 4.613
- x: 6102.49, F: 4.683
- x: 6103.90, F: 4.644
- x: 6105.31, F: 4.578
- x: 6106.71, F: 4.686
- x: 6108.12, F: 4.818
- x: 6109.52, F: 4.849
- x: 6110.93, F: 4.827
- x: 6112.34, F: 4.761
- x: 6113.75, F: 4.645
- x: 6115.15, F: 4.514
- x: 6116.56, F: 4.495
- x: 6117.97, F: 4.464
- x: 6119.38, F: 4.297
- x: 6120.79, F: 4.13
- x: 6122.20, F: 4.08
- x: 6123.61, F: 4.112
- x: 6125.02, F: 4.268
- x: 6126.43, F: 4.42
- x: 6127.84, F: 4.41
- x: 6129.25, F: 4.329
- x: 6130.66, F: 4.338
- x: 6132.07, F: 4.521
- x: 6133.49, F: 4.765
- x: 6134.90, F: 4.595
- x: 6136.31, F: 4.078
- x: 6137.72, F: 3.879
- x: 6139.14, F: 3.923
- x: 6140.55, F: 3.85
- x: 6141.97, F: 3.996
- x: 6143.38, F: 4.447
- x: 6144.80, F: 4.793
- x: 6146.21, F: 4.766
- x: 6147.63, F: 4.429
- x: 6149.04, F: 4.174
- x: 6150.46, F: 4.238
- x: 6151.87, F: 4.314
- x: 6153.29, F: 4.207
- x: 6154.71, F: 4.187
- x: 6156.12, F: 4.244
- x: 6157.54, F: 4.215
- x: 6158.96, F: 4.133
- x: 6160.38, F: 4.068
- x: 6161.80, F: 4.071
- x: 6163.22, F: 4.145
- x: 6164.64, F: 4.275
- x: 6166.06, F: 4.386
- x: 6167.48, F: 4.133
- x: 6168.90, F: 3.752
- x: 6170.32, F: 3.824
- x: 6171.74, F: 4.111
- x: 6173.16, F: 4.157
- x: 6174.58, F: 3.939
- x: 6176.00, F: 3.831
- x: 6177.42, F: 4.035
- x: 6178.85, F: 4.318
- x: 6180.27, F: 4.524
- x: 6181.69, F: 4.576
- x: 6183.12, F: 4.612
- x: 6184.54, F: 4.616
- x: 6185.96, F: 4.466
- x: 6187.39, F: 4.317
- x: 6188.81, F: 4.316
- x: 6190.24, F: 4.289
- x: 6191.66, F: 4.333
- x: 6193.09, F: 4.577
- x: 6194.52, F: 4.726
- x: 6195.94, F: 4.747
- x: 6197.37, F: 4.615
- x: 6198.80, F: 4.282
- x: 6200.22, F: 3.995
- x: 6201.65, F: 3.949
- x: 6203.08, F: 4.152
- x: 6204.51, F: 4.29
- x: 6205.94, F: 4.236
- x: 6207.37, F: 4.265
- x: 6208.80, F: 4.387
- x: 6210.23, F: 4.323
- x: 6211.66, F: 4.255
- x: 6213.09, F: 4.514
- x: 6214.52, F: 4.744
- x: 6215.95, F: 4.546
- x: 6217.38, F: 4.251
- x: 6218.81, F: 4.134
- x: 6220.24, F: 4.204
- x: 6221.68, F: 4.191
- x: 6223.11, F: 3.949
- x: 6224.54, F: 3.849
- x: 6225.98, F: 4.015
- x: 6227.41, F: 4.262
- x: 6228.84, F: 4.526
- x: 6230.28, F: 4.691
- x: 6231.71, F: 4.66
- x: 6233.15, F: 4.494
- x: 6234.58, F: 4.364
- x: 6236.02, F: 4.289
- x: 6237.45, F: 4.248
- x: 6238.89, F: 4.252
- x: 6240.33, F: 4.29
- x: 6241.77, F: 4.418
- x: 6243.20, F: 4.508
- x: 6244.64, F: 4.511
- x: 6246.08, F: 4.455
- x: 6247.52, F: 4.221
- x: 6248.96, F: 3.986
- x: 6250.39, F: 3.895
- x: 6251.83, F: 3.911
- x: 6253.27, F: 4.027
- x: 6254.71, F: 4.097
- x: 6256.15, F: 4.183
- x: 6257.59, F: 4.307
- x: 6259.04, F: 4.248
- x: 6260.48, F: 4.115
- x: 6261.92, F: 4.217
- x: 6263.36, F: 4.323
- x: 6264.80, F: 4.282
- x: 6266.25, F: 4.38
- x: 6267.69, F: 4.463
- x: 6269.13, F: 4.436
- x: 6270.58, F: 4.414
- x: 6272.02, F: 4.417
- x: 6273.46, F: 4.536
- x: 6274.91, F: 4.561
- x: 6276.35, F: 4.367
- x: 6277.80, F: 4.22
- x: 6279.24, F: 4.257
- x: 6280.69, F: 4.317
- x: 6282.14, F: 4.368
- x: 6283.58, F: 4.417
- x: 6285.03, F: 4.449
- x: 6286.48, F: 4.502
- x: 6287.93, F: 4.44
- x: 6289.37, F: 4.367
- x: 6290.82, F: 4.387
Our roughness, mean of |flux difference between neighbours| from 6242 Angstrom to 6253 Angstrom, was 0.11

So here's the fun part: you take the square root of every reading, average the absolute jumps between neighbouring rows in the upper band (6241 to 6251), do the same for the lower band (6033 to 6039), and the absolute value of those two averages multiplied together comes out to 0.0006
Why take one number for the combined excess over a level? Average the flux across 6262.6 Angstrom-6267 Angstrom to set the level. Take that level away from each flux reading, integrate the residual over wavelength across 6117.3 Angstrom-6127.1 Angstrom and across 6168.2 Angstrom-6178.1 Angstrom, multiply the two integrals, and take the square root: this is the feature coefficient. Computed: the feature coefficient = 1.7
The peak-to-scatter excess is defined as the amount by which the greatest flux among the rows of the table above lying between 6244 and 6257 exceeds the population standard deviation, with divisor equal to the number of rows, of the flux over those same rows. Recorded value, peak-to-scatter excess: 4.3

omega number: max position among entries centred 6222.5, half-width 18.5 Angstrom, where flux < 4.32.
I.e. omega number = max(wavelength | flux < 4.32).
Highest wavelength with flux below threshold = 6240.33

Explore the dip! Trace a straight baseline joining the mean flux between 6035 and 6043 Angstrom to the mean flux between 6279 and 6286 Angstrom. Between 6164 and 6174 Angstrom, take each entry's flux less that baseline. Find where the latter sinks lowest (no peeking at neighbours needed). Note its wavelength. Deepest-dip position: 6168.90 Angstrom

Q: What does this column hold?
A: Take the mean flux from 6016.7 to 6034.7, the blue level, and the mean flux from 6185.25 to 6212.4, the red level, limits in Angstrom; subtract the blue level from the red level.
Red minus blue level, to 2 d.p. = -0.13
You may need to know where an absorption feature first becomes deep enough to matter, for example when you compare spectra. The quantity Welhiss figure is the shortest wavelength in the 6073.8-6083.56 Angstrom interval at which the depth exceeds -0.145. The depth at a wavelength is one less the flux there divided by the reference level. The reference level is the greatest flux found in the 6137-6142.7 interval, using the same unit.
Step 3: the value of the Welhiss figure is 6075.86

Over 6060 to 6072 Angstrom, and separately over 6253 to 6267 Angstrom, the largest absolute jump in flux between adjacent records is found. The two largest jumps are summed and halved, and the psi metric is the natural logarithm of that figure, -1.8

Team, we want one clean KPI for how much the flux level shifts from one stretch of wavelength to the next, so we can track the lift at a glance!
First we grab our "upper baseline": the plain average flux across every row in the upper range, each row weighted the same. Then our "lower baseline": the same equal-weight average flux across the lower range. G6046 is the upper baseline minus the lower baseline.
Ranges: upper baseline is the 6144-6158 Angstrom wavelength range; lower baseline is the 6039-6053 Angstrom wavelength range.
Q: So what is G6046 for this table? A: -0.36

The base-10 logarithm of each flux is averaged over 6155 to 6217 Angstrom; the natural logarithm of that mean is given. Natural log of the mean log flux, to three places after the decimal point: -0.460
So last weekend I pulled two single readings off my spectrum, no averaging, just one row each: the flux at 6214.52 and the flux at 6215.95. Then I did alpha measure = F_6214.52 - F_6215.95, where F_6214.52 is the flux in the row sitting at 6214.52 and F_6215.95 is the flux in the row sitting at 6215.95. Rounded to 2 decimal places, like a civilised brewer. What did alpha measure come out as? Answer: 0.20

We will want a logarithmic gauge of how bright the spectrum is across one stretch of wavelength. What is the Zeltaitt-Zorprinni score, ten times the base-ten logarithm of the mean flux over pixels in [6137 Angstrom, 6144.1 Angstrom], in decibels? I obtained 6.0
